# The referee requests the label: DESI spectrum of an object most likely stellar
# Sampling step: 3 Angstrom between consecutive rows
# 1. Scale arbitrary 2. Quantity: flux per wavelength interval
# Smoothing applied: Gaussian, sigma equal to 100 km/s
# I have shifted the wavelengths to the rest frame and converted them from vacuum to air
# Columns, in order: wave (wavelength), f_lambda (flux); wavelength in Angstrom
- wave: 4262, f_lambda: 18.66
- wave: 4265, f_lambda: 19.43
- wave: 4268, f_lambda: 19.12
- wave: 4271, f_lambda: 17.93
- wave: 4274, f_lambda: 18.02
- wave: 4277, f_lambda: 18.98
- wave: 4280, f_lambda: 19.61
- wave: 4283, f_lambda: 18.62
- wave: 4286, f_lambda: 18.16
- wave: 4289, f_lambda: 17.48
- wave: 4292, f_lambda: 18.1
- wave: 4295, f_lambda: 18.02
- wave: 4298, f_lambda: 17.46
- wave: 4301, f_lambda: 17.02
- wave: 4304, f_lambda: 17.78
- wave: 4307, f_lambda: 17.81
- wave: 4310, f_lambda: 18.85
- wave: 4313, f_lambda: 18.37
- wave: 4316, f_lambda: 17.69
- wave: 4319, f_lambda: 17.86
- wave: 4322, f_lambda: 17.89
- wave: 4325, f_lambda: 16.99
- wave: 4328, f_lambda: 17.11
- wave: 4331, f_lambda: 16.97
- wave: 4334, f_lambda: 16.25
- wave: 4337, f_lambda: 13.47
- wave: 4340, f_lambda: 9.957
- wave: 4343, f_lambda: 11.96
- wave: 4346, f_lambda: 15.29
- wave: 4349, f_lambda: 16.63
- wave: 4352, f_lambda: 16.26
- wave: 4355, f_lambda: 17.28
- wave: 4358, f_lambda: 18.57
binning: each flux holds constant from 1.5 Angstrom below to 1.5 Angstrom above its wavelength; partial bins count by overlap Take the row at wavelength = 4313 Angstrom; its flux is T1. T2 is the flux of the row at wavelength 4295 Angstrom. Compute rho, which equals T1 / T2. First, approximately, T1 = 18.37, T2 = 18.02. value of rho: 1.02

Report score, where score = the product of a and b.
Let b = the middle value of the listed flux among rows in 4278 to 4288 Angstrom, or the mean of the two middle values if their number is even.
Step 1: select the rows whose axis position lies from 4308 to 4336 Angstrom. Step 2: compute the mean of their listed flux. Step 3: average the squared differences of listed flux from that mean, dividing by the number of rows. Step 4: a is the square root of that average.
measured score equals 14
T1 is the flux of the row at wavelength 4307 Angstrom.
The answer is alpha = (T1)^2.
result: 317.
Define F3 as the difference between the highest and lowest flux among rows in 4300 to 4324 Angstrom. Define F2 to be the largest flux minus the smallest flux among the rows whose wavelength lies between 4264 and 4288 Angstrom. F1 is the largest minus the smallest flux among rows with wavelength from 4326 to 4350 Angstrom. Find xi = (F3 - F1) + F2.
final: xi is -3.6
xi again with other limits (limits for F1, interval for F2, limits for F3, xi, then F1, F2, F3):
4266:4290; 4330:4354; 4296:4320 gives 6.7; 2.1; 7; 1.83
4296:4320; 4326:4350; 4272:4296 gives 7.5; 1.8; 7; 2.13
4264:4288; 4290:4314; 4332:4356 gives 7.5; 1.7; 2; 7.32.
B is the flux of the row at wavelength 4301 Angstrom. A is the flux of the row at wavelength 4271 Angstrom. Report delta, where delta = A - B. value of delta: 0.9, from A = 17.93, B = 17.02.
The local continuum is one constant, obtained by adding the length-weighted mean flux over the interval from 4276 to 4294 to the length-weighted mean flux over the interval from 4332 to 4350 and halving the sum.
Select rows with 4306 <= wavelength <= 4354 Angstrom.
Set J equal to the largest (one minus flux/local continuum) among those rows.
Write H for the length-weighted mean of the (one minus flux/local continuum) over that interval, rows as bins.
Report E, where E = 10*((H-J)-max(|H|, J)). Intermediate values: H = 0.00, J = 0.39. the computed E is -7.7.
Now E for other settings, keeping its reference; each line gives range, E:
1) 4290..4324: -1.6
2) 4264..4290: -2.2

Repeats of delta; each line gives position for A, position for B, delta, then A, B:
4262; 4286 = 0.5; 18.66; 18.16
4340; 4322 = -7.9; 9.957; 17.89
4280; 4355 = 2.3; 19.61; 17.28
